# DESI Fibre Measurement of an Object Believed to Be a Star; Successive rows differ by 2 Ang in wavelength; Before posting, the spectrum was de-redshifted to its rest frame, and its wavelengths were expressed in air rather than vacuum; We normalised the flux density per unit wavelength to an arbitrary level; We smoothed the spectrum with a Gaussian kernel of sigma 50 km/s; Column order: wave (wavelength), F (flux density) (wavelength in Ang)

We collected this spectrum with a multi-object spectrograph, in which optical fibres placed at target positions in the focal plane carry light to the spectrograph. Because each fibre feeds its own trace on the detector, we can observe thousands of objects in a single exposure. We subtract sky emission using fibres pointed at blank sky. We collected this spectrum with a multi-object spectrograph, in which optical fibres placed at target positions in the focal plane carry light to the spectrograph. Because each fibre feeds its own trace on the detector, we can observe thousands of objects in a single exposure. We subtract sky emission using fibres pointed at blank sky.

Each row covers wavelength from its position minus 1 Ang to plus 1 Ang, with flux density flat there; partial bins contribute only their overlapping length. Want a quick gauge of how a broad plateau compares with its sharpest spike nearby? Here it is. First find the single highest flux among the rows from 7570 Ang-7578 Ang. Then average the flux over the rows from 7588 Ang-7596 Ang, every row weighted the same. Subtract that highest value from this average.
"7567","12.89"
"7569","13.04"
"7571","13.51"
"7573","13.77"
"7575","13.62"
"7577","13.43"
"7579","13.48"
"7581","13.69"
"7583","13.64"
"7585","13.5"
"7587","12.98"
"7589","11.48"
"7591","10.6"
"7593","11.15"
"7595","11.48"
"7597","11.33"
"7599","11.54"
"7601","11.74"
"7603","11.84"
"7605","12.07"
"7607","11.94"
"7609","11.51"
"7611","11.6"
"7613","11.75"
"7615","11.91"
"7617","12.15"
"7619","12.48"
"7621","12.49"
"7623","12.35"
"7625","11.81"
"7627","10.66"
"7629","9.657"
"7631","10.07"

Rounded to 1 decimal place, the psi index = -2.6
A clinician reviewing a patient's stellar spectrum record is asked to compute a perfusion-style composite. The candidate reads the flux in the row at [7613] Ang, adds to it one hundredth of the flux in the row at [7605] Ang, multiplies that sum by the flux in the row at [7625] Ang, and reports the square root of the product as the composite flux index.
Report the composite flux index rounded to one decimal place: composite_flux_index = 11.8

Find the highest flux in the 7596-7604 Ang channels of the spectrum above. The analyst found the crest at 11.84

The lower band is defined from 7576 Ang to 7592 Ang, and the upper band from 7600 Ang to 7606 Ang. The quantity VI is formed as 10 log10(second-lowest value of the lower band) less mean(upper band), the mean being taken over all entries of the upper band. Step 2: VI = -1.3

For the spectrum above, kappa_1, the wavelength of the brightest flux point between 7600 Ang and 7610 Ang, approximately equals 7605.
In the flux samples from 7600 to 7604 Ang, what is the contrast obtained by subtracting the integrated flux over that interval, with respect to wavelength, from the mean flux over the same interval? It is -35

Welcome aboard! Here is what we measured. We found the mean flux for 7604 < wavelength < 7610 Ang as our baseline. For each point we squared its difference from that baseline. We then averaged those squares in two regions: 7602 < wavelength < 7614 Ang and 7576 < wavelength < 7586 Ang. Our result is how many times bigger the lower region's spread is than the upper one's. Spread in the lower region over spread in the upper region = 74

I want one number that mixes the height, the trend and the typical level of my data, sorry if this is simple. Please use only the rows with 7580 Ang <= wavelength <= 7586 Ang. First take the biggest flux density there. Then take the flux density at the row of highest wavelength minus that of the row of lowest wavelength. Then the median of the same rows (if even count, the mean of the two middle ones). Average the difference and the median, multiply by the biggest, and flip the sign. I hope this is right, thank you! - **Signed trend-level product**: -92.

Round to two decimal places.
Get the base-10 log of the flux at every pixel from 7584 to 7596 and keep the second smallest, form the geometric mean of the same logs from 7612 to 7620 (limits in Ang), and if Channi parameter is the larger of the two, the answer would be 1.08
